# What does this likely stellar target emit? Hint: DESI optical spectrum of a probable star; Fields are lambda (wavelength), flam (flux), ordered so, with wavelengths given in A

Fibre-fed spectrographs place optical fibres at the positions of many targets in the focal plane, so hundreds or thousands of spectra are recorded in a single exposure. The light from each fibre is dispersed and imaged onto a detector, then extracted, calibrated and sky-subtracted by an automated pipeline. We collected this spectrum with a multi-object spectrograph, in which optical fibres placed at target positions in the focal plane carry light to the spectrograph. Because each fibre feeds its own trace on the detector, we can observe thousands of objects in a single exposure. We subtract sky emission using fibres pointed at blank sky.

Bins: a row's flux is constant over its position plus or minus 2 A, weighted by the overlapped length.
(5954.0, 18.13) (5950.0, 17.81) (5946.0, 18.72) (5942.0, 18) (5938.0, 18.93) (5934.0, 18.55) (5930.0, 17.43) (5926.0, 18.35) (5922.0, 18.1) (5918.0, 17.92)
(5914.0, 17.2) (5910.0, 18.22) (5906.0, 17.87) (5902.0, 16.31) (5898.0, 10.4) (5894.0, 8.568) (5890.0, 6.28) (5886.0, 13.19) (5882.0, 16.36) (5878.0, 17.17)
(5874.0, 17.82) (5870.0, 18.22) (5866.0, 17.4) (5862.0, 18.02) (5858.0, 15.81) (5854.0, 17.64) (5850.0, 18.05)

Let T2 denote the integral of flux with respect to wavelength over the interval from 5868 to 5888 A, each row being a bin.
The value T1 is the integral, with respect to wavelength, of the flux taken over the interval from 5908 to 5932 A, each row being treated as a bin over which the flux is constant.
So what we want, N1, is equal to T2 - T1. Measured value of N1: -98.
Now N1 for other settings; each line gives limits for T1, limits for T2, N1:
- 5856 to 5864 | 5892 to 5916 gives 219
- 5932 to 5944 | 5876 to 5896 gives 24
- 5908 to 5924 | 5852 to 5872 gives 63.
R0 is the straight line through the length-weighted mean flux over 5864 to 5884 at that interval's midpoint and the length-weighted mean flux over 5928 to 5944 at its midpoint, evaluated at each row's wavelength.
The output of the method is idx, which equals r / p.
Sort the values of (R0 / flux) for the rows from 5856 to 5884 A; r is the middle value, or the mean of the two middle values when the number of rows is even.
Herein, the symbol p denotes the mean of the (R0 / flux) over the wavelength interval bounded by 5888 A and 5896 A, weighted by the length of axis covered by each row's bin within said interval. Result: 0.41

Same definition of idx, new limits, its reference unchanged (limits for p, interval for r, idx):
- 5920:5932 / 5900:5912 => 0.99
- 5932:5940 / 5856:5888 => 1.03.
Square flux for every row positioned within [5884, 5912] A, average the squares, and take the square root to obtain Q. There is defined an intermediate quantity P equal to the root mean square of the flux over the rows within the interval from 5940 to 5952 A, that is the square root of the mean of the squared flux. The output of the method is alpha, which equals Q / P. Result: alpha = 0.8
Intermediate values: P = 18.2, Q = 13.7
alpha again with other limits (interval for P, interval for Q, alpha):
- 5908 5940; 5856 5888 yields 0.9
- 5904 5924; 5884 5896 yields 0.5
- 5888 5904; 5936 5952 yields 1.7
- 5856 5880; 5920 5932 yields 1.0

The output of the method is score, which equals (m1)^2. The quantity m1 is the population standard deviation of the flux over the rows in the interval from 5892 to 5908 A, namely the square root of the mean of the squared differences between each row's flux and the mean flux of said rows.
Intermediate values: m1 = 3.9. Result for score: 15.2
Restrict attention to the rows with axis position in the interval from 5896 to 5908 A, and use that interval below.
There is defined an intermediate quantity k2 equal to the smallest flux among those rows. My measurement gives 10.4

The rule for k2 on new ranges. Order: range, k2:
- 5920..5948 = 17.43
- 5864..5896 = 6.28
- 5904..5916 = 17.2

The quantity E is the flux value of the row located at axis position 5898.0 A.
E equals 10.4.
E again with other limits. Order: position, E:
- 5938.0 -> 18.93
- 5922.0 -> 18.1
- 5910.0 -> 18.22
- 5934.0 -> 18.55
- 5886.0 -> 13.19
